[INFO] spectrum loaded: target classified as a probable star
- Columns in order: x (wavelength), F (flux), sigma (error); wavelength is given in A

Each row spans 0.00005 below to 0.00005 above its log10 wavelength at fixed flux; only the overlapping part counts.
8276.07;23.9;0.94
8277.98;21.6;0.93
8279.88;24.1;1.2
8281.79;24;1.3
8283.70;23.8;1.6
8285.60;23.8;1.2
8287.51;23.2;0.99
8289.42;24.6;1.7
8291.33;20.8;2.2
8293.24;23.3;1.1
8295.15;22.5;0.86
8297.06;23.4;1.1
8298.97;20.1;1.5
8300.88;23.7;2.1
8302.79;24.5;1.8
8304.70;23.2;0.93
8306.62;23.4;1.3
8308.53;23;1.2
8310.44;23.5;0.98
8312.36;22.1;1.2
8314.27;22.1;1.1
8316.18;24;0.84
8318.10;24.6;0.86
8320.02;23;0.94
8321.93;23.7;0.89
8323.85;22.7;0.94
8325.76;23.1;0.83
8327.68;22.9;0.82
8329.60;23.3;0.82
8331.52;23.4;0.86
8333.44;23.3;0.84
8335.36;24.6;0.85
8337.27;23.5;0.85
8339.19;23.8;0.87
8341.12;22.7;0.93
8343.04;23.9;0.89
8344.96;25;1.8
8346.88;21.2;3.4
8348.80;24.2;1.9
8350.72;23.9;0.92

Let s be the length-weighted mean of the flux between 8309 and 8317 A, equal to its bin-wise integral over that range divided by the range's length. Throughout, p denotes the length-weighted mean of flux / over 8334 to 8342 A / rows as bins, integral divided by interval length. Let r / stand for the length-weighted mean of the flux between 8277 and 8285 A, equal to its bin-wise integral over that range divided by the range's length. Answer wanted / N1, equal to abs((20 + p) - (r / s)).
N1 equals 42.6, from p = 23.6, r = 23.4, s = 22.9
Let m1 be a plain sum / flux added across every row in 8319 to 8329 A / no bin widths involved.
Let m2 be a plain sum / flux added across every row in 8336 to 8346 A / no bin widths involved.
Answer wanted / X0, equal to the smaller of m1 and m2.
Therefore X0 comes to 115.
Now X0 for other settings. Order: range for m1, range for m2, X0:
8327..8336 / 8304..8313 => 115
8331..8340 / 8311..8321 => 116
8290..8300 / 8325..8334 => 110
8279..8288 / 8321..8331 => 116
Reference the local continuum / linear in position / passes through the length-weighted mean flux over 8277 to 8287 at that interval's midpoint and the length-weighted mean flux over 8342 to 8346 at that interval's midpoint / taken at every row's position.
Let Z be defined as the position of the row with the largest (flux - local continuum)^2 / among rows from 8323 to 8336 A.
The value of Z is 8323.85 A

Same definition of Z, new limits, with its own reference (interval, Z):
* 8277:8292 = 8291.33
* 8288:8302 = 8298.97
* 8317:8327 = 8323.85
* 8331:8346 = 8341.12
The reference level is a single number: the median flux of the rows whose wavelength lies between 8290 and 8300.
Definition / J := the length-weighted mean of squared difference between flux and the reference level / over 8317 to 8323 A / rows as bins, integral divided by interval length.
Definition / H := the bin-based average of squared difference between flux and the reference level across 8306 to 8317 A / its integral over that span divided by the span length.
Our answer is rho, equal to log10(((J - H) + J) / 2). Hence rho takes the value 0.2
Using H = 0.75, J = 2.0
